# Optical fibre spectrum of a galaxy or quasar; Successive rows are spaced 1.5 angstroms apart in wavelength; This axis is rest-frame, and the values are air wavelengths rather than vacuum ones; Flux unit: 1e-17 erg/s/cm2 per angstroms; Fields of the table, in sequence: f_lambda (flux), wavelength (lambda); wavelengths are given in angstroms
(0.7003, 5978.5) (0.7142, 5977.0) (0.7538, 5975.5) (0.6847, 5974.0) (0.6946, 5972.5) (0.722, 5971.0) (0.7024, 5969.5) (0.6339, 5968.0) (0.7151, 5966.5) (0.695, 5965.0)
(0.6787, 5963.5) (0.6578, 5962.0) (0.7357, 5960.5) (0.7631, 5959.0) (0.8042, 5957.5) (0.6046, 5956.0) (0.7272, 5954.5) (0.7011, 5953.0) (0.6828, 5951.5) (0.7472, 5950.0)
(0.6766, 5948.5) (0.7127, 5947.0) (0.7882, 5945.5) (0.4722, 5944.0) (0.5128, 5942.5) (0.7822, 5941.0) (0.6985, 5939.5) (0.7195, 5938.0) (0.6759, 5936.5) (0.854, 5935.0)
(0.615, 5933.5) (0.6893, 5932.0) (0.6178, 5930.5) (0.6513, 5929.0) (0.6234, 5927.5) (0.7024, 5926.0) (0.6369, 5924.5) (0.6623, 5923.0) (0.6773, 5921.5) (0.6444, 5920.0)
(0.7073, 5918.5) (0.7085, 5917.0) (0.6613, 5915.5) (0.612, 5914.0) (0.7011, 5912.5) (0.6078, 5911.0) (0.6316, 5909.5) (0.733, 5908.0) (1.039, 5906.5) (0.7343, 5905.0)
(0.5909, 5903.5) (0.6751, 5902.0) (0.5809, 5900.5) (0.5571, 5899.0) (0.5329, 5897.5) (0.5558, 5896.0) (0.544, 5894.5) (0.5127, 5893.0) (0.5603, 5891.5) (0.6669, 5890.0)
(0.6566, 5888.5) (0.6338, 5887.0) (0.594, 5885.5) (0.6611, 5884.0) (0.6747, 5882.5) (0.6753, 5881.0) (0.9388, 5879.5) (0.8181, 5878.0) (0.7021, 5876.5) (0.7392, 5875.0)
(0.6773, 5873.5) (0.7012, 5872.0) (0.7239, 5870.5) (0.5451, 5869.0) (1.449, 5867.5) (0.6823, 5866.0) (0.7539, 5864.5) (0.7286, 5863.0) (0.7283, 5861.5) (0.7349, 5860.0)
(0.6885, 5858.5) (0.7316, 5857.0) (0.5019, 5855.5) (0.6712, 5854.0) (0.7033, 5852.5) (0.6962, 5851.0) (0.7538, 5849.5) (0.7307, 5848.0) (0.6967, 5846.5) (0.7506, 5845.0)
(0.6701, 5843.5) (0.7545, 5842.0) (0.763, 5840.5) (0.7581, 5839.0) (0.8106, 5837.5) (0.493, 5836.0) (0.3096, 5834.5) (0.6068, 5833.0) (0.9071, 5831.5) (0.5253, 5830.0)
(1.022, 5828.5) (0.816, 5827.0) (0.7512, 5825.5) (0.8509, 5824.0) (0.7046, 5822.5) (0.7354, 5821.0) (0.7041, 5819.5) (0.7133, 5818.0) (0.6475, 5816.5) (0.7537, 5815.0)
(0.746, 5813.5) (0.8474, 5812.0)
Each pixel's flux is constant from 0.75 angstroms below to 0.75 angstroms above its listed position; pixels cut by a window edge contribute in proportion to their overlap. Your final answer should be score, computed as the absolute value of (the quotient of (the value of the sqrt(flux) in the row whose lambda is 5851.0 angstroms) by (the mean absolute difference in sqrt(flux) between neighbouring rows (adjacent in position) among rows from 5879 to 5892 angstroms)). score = 21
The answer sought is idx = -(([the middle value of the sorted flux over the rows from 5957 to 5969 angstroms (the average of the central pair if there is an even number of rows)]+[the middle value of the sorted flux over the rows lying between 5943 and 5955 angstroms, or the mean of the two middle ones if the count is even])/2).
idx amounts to -0.706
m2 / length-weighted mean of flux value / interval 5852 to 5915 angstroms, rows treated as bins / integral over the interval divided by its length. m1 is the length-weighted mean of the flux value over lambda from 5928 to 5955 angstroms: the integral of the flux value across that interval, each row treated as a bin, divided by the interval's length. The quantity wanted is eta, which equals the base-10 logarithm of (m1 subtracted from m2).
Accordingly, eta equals -2.3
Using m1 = 0.684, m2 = 0.689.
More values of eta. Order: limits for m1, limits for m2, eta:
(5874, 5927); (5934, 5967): -1.5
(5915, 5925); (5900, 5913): -1.5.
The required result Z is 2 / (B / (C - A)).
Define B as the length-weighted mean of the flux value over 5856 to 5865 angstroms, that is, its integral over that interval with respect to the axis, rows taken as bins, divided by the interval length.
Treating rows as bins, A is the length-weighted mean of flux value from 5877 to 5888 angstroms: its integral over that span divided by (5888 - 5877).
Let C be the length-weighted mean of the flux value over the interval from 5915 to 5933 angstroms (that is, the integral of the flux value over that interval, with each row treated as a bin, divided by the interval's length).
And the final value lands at -0.13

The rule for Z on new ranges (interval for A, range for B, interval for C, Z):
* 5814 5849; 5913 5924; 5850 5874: 0.05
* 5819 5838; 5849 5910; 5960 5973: -0.05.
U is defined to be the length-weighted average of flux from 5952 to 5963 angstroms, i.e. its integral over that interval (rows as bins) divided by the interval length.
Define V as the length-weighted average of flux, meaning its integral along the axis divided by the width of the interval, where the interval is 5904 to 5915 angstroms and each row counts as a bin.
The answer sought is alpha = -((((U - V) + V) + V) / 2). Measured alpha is -0.72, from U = 0.712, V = 0.72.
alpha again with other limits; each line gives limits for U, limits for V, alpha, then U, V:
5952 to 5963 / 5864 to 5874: -0.75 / 0.712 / 0.79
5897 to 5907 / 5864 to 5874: -0.73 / 0.667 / 0.79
